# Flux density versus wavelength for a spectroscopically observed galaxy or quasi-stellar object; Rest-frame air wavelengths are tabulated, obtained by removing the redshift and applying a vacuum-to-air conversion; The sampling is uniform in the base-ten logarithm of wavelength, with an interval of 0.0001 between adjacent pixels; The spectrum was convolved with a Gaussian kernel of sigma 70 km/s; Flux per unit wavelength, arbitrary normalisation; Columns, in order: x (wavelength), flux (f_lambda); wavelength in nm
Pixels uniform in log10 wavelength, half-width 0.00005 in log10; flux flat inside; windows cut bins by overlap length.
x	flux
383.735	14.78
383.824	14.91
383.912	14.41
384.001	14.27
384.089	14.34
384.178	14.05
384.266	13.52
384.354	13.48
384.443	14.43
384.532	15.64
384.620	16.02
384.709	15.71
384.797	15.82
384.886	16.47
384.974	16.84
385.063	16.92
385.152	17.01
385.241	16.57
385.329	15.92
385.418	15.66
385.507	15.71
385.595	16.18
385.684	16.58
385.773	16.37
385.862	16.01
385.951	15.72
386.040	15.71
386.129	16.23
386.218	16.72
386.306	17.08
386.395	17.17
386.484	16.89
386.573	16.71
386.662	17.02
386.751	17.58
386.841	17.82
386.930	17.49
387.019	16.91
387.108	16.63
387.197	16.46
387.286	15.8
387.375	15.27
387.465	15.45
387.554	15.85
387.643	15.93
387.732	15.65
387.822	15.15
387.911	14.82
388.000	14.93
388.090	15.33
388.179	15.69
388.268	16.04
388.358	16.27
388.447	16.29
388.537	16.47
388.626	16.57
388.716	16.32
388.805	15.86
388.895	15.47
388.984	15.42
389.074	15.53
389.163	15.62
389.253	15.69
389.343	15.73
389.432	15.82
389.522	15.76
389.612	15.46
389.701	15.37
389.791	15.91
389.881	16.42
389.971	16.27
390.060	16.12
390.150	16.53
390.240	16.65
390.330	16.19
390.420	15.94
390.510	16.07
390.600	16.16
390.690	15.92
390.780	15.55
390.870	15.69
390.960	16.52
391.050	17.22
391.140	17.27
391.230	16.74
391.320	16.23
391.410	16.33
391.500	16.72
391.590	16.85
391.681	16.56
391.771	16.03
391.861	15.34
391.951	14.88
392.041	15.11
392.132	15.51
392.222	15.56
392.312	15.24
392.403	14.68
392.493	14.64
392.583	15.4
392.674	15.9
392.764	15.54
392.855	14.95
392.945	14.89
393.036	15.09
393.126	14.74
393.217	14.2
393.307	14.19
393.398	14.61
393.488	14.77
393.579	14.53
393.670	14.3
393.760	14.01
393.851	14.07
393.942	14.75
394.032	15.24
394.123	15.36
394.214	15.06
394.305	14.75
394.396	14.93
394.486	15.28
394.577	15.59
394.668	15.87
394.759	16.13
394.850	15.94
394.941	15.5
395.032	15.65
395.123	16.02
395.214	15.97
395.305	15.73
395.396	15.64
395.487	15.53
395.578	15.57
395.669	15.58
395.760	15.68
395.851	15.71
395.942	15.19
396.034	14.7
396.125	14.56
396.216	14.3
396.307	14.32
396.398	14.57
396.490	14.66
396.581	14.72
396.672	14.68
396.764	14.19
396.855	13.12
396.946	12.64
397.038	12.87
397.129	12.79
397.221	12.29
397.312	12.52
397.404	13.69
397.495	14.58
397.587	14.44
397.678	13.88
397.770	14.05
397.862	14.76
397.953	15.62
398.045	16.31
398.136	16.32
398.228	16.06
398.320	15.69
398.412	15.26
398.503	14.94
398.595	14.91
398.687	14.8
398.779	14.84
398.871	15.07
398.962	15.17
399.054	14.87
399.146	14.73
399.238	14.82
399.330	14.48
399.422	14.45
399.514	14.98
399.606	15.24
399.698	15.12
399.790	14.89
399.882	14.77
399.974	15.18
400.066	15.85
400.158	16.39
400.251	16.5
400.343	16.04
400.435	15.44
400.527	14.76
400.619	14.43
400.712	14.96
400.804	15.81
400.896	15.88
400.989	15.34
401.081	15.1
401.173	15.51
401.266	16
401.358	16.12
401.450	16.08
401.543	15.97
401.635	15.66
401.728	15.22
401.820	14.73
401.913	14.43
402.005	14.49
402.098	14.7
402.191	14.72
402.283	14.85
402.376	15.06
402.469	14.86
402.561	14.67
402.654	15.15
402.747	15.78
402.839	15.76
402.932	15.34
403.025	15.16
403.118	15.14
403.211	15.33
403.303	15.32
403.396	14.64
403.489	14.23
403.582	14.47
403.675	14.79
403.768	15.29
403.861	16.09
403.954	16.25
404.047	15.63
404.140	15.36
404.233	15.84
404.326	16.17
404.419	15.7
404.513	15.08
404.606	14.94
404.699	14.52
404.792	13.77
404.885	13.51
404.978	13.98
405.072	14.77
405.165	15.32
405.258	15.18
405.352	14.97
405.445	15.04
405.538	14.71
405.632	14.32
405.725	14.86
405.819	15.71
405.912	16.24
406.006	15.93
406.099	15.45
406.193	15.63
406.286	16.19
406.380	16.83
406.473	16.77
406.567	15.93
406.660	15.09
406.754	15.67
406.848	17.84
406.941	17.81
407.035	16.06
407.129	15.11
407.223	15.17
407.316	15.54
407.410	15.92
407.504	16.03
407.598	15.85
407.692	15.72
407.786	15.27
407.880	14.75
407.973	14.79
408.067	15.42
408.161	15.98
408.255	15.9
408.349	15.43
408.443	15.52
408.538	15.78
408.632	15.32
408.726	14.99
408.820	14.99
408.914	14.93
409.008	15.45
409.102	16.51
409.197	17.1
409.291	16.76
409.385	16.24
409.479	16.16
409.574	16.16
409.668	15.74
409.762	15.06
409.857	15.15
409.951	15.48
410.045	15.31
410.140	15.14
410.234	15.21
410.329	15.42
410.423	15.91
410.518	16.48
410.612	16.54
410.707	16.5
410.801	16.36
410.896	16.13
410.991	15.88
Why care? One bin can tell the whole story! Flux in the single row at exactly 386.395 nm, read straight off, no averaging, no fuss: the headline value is 17.17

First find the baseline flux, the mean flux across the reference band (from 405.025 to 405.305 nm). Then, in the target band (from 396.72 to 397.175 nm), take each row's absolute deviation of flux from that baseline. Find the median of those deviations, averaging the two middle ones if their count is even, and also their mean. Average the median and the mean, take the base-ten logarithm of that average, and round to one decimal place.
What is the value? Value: 0.3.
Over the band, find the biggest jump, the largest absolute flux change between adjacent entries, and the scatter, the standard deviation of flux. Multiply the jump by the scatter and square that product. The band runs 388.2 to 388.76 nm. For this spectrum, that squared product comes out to 0.00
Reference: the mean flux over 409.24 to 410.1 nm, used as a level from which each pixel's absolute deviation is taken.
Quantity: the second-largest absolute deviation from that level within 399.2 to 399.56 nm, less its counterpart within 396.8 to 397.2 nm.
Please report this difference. -1.7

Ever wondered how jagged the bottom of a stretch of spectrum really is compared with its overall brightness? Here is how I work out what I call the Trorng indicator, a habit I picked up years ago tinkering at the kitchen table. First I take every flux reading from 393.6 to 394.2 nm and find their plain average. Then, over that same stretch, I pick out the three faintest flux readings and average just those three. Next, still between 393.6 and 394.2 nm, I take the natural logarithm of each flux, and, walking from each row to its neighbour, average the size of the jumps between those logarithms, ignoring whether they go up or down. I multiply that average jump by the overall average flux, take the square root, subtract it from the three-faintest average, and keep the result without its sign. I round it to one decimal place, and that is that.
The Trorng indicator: 13.6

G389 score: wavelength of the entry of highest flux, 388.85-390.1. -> 389.881 nm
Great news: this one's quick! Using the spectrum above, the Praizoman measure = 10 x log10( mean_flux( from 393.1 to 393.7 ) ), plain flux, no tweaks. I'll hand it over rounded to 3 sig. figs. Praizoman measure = 11.6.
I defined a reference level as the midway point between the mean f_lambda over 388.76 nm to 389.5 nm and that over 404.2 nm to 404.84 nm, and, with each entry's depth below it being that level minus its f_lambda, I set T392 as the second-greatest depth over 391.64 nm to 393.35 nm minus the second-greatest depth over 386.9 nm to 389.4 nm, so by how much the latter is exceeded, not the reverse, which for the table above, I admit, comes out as 0.7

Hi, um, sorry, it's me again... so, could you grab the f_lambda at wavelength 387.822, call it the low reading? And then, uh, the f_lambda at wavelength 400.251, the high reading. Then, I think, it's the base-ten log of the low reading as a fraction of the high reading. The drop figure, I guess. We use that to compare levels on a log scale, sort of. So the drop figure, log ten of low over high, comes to -0.037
